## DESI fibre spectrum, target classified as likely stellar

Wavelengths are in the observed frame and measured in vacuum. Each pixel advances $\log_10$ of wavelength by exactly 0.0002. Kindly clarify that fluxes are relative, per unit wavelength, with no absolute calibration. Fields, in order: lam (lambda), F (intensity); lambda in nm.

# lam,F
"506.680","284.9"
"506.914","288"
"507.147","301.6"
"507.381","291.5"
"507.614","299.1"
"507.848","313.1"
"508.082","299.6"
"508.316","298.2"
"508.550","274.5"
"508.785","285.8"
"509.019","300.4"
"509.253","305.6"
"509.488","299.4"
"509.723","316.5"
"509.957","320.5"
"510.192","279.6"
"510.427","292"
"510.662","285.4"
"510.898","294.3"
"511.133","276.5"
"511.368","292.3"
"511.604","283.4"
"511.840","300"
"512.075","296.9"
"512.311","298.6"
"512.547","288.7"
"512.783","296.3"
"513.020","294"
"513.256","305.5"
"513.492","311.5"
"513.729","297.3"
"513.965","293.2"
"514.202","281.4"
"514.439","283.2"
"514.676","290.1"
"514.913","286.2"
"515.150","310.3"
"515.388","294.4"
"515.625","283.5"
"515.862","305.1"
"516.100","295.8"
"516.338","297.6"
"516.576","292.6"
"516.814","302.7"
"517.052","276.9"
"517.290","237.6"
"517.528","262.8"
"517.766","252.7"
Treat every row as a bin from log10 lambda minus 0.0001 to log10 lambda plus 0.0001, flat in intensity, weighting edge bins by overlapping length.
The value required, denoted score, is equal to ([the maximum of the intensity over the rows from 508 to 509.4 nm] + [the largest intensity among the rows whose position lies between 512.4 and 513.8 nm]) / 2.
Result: 309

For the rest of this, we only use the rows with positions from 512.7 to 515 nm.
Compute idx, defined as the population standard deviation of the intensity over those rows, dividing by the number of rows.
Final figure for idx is 9.0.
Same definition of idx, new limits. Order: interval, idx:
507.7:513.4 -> 11.4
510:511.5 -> 6.7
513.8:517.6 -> 17.0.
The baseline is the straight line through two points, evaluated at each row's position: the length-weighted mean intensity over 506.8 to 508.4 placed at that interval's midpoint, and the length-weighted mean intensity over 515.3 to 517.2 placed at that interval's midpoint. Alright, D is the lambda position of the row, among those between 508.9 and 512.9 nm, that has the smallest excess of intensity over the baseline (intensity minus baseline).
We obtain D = 511.133 nm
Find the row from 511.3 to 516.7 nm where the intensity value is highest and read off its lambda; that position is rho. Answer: 513.492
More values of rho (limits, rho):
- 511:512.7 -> 511.840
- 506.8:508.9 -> 507.848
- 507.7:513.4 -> 509.957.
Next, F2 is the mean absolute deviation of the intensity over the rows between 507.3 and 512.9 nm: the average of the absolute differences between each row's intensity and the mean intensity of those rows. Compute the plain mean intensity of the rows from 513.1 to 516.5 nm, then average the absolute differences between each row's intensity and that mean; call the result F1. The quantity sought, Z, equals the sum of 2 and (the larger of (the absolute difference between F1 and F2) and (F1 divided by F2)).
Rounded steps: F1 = 7.9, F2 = 8.7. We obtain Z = 2.91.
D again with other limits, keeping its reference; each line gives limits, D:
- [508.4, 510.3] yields 508.550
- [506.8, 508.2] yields 506.914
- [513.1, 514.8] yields 514.202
